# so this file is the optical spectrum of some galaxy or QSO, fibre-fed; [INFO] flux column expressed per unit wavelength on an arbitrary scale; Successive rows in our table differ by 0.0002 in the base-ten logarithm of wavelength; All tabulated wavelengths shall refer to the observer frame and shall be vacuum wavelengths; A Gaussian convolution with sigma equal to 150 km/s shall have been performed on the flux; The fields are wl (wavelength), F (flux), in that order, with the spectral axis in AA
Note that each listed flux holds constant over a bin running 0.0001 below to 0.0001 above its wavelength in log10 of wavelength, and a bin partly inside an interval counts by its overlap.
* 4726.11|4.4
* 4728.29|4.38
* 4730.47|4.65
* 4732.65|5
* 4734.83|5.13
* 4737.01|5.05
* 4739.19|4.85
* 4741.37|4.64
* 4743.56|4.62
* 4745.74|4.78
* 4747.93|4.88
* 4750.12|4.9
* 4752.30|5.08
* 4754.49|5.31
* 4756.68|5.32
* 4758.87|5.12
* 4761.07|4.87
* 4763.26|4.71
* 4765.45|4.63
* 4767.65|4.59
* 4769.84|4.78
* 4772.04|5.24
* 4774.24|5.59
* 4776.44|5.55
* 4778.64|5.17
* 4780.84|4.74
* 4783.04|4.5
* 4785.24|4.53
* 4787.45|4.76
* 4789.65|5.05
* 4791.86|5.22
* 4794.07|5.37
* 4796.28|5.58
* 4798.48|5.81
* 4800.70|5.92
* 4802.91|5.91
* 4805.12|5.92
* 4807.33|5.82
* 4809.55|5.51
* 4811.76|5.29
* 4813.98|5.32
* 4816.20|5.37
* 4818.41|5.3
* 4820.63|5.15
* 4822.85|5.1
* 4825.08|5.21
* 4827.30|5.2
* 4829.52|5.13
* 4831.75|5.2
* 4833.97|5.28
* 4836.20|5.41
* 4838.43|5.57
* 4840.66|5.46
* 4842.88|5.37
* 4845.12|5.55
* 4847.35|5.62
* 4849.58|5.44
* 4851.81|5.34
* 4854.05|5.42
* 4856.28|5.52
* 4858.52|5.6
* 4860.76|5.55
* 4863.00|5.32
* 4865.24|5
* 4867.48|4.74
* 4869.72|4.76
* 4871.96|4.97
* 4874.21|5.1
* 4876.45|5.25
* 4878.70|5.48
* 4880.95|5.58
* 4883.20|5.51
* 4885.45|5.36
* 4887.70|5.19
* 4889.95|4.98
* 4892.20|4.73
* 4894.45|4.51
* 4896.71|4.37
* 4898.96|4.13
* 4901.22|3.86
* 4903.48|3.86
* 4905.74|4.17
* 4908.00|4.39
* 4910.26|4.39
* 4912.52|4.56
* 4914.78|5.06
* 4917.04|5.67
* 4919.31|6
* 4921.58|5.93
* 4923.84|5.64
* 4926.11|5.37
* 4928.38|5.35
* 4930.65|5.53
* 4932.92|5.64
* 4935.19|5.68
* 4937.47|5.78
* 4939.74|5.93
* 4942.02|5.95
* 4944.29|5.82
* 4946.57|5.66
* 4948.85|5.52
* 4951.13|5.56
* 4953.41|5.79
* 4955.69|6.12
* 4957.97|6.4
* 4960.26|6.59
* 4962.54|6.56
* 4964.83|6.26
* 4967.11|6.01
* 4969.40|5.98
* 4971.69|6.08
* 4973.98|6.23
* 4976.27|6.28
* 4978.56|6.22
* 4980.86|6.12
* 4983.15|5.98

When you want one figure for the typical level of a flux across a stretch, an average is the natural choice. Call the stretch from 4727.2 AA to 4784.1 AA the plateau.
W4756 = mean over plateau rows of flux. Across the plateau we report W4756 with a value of 4.9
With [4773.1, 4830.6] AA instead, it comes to 5.3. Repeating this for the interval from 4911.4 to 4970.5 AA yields 5.8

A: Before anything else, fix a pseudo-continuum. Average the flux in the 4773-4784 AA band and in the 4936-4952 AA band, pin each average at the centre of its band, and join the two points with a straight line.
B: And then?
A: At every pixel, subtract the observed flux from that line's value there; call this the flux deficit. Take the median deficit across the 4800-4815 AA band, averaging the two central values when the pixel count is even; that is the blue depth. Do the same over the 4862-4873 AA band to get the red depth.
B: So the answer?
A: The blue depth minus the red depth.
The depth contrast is -1.1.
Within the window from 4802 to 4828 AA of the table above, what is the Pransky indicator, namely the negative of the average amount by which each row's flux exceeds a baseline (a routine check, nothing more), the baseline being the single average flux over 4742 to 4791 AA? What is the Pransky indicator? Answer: -0.48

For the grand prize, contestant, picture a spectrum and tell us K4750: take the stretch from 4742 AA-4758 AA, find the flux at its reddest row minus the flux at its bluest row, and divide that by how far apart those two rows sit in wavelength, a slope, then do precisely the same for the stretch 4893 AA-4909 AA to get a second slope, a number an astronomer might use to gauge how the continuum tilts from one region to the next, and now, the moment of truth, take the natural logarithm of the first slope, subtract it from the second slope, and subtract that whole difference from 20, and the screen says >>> 17.08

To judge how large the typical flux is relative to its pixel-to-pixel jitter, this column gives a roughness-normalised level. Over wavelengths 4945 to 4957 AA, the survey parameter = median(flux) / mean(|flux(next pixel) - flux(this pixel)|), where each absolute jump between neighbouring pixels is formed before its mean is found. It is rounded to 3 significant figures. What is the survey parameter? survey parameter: 30.6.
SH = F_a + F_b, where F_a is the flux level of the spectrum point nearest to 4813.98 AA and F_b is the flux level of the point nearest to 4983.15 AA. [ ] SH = 11.3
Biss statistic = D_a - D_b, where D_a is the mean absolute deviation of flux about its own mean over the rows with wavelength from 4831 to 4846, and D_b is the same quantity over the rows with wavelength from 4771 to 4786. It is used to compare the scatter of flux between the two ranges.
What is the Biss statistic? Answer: -0.29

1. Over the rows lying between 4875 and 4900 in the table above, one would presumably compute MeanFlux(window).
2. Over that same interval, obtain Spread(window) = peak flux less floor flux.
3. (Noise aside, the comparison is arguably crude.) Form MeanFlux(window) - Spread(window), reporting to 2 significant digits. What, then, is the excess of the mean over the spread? 3.6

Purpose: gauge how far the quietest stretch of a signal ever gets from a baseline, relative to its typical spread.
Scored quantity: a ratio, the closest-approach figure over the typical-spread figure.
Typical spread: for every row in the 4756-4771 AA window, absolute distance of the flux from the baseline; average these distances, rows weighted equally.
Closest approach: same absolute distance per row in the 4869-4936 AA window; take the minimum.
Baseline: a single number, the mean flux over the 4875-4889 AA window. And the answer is 0.0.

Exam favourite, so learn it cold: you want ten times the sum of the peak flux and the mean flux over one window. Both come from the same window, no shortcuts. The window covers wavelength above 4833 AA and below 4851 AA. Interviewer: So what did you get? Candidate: 111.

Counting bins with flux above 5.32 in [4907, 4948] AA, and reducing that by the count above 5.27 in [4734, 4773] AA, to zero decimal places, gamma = 12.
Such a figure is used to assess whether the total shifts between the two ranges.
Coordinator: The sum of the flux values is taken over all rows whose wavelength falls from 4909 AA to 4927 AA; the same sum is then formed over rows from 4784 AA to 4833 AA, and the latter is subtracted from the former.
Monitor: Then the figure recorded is -75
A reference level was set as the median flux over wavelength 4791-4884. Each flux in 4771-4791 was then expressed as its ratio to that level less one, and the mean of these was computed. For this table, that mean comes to -0.066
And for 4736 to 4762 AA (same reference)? -0.078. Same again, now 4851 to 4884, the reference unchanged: -0.018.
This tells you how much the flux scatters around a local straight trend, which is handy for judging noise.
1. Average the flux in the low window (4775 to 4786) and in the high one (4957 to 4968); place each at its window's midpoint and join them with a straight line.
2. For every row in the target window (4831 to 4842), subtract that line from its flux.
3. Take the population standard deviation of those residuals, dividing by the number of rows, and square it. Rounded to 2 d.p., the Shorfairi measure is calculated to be 0.01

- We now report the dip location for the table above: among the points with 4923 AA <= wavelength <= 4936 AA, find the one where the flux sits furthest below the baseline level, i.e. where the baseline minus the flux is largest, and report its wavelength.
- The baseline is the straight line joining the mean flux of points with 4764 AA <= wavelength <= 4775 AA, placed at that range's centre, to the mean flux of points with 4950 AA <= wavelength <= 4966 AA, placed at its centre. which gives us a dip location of 4928.38 AA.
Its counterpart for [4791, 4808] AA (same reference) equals 4791.86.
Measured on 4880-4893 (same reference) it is 4892.20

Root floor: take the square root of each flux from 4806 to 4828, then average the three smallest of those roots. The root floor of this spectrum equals 2.27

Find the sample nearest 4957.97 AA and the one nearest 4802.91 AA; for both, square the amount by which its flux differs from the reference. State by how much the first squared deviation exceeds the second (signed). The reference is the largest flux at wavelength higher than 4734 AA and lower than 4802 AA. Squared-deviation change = 0.23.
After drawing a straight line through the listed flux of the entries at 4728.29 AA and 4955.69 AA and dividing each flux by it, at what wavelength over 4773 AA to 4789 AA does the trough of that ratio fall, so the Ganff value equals 4783.04 AA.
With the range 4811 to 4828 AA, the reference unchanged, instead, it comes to 4822.85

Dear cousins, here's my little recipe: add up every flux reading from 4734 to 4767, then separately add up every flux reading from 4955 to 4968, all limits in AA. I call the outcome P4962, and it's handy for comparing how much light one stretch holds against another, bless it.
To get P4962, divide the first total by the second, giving 1.9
